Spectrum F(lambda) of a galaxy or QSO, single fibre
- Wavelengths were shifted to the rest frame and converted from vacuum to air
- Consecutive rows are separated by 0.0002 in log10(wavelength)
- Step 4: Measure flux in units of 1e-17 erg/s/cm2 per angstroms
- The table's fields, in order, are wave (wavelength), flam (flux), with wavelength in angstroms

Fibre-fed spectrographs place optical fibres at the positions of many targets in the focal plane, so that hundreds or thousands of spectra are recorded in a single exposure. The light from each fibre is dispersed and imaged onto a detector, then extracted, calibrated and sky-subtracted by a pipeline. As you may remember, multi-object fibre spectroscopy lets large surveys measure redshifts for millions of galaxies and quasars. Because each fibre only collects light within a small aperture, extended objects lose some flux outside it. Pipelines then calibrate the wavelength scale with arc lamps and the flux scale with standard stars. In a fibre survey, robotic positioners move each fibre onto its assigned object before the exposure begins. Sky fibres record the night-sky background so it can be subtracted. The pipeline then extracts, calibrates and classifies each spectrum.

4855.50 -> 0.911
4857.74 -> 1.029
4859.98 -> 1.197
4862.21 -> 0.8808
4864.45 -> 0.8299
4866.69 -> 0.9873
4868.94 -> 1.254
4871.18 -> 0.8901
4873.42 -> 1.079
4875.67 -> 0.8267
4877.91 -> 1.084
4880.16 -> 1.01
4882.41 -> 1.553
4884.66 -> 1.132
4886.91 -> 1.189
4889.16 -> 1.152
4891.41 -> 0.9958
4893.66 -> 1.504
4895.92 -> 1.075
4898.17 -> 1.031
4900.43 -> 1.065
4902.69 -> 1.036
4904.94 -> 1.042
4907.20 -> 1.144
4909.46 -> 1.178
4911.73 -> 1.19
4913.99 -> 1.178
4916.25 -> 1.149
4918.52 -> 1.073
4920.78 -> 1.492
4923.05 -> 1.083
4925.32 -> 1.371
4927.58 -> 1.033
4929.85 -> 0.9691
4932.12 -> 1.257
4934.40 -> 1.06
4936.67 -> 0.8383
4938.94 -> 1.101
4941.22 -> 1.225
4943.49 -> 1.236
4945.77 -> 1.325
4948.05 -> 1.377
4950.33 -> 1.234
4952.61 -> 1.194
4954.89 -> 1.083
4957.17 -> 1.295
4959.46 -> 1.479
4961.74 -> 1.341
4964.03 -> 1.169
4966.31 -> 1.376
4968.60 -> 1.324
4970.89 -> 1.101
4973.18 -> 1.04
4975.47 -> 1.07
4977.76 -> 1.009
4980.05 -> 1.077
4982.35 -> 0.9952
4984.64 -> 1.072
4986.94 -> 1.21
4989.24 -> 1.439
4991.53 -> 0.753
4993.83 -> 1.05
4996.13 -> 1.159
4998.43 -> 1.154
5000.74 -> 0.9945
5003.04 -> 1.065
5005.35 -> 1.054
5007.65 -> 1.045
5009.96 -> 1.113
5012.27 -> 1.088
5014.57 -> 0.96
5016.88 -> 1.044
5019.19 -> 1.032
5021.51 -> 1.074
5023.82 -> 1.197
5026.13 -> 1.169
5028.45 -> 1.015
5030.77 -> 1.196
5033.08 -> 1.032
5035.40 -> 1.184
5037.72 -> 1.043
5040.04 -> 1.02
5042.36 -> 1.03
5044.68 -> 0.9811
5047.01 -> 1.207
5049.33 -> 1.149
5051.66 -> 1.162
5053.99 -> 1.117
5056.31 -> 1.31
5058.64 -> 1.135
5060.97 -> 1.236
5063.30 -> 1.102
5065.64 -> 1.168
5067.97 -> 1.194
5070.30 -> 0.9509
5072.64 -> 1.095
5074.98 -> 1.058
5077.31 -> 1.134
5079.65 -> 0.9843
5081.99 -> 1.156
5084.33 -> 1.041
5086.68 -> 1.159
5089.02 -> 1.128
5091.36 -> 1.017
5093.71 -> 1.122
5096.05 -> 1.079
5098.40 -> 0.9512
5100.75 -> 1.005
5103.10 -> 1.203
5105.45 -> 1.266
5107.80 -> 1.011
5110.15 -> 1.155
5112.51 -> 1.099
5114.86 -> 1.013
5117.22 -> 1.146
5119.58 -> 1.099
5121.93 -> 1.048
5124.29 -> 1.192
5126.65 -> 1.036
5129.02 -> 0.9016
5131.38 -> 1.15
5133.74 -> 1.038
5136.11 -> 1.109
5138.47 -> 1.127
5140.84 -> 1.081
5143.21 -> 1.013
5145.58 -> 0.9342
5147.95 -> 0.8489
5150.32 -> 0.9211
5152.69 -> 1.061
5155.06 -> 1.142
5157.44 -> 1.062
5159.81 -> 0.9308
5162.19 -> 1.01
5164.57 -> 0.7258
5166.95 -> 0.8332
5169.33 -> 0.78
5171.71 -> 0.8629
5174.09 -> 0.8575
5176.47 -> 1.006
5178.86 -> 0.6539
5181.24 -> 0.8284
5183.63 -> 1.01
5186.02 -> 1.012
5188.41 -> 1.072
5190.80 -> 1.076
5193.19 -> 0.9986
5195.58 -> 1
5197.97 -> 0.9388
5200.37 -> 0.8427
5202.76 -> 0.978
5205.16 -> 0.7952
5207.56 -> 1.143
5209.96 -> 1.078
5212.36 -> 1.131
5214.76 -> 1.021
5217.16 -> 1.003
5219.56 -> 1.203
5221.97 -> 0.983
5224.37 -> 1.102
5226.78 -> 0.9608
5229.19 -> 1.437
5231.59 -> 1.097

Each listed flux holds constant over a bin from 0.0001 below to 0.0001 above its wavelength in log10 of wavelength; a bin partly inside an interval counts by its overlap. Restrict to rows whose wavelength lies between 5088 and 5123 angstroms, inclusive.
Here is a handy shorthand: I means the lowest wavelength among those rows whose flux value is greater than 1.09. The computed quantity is 5089.02 angstroms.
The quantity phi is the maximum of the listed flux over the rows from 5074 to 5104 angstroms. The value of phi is 1.203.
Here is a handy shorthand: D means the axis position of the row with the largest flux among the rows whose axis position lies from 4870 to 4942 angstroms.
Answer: 4882.41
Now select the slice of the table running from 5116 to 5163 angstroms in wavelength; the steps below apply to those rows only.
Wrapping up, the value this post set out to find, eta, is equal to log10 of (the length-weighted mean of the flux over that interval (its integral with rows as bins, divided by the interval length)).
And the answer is 0.018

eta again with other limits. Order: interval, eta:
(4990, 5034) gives 0.028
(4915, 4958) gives 0.071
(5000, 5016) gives 0.020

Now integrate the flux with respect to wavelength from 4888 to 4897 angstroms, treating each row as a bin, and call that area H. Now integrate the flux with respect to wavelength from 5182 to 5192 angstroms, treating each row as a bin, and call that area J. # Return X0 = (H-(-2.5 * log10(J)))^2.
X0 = 174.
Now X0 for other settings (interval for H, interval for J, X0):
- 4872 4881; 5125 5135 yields 132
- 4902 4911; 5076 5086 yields 157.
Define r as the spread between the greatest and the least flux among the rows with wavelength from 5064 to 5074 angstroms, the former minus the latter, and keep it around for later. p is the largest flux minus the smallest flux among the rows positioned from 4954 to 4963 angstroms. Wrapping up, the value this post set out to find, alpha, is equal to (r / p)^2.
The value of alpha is 0.4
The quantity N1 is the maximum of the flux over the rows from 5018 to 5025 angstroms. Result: 1.197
